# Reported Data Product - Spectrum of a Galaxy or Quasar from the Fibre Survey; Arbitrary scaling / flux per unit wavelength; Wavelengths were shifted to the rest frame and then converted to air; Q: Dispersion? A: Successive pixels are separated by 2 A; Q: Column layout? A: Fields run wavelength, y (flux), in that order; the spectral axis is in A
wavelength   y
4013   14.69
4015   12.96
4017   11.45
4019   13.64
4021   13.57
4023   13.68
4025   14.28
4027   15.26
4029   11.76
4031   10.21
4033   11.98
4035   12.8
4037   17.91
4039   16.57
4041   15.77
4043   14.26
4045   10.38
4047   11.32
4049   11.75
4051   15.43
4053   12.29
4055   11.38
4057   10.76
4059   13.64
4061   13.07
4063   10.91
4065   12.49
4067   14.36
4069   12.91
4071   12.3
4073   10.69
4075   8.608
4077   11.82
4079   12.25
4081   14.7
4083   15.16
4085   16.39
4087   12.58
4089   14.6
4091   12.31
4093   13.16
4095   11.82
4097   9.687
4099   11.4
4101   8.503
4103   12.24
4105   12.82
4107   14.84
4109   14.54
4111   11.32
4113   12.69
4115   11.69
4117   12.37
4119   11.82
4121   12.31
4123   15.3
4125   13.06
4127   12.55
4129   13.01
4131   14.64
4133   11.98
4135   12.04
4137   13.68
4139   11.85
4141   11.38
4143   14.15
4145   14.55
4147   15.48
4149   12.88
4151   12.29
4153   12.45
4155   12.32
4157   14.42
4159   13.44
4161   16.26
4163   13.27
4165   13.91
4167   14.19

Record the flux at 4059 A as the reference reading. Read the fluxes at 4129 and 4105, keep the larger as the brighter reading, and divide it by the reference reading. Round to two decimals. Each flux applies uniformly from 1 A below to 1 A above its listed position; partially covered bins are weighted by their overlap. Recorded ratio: 0.95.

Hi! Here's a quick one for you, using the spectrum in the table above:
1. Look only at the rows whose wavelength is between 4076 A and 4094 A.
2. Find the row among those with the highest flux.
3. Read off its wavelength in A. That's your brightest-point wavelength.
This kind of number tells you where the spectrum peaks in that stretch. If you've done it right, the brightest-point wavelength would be 4085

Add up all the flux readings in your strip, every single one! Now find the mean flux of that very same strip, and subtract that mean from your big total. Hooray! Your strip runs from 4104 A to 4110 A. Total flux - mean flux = 28.1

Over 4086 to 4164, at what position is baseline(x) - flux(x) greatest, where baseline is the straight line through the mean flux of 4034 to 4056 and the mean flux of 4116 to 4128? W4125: 4101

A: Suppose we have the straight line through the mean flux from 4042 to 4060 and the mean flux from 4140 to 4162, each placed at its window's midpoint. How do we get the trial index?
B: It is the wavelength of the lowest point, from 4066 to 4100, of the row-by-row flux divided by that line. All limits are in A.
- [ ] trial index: 4075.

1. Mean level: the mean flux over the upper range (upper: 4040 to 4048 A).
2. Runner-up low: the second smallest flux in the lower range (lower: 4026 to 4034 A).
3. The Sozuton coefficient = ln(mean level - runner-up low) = 0.16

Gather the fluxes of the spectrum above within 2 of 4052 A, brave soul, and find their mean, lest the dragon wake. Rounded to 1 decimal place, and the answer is 13.9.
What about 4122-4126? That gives 14.2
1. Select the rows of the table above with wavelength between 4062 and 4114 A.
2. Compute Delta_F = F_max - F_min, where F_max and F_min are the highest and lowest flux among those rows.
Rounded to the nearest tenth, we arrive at 7.9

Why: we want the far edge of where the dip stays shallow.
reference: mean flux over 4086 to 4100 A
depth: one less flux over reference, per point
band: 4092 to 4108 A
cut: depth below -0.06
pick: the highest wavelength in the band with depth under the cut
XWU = 4107 A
